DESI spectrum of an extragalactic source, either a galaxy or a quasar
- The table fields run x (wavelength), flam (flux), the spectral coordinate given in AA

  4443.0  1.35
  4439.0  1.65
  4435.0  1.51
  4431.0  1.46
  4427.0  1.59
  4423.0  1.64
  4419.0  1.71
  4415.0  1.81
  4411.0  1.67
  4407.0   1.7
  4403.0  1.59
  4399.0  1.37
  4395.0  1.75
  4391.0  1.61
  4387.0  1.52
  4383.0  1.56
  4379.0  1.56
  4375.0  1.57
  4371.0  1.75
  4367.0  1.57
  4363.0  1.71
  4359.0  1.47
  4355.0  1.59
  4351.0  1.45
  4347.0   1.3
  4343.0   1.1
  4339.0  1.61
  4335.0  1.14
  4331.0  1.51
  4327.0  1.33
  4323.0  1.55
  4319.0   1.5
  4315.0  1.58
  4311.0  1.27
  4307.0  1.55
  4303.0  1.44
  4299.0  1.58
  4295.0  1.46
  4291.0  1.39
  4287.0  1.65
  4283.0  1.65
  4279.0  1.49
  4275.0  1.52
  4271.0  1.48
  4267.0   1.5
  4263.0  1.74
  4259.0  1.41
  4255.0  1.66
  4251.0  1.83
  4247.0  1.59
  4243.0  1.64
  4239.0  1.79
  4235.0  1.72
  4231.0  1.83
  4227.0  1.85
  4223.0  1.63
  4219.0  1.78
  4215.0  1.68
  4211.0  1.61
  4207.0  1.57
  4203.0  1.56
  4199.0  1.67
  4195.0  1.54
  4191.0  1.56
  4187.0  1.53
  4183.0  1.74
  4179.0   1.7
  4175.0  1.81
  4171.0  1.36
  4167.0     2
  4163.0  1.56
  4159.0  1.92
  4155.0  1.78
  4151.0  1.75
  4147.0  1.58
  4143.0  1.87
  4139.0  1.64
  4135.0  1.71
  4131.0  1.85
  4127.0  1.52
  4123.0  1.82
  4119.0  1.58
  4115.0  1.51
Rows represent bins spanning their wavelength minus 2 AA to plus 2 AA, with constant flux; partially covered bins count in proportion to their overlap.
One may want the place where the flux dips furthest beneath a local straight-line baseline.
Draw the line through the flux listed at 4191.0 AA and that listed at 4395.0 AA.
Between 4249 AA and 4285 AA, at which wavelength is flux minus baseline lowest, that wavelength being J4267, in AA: 4259.0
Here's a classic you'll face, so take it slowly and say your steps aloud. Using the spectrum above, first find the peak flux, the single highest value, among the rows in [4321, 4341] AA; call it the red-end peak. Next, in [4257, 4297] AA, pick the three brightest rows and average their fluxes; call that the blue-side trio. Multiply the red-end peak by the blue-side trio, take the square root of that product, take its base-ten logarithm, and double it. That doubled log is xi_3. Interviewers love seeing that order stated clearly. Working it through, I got 0.432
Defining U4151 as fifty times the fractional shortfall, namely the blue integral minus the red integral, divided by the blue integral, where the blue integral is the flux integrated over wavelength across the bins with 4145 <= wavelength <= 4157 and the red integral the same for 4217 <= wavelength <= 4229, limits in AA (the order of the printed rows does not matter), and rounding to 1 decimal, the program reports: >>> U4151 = -1.5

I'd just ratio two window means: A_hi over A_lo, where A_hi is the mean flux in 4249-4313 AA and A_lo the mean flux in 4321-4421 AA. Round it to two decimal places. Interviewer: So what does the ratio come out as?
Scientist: 1.00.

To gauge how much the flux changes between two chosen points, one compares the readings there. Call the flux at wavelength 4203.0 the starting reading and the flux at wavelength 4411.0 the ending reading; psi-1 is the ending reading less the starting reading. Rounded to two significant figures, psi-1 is 0.11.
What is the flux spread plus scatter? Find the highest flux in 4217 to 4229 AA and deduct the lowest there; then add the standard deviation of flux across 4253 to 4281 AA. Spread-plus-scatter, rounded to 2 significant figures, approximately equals 0.33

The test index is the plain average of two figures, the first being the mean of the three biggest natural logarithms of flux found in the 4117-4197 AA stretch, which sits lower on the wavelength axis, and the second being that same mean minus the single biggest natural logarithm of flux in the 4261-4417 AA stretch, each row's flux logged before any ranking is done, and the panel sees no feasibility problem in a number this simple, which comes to 0.36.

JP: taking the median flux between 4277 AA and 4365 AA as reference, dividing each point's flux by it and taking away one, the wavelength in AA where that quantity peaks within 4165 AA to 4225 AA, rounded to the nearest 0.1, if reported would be 4167.0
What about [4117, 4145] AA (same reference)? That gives 4143.0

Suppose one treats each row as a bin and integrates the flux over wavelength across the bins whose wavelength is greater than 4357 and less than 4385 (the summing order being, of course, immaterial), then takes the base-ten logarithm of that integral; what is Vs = 1.65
